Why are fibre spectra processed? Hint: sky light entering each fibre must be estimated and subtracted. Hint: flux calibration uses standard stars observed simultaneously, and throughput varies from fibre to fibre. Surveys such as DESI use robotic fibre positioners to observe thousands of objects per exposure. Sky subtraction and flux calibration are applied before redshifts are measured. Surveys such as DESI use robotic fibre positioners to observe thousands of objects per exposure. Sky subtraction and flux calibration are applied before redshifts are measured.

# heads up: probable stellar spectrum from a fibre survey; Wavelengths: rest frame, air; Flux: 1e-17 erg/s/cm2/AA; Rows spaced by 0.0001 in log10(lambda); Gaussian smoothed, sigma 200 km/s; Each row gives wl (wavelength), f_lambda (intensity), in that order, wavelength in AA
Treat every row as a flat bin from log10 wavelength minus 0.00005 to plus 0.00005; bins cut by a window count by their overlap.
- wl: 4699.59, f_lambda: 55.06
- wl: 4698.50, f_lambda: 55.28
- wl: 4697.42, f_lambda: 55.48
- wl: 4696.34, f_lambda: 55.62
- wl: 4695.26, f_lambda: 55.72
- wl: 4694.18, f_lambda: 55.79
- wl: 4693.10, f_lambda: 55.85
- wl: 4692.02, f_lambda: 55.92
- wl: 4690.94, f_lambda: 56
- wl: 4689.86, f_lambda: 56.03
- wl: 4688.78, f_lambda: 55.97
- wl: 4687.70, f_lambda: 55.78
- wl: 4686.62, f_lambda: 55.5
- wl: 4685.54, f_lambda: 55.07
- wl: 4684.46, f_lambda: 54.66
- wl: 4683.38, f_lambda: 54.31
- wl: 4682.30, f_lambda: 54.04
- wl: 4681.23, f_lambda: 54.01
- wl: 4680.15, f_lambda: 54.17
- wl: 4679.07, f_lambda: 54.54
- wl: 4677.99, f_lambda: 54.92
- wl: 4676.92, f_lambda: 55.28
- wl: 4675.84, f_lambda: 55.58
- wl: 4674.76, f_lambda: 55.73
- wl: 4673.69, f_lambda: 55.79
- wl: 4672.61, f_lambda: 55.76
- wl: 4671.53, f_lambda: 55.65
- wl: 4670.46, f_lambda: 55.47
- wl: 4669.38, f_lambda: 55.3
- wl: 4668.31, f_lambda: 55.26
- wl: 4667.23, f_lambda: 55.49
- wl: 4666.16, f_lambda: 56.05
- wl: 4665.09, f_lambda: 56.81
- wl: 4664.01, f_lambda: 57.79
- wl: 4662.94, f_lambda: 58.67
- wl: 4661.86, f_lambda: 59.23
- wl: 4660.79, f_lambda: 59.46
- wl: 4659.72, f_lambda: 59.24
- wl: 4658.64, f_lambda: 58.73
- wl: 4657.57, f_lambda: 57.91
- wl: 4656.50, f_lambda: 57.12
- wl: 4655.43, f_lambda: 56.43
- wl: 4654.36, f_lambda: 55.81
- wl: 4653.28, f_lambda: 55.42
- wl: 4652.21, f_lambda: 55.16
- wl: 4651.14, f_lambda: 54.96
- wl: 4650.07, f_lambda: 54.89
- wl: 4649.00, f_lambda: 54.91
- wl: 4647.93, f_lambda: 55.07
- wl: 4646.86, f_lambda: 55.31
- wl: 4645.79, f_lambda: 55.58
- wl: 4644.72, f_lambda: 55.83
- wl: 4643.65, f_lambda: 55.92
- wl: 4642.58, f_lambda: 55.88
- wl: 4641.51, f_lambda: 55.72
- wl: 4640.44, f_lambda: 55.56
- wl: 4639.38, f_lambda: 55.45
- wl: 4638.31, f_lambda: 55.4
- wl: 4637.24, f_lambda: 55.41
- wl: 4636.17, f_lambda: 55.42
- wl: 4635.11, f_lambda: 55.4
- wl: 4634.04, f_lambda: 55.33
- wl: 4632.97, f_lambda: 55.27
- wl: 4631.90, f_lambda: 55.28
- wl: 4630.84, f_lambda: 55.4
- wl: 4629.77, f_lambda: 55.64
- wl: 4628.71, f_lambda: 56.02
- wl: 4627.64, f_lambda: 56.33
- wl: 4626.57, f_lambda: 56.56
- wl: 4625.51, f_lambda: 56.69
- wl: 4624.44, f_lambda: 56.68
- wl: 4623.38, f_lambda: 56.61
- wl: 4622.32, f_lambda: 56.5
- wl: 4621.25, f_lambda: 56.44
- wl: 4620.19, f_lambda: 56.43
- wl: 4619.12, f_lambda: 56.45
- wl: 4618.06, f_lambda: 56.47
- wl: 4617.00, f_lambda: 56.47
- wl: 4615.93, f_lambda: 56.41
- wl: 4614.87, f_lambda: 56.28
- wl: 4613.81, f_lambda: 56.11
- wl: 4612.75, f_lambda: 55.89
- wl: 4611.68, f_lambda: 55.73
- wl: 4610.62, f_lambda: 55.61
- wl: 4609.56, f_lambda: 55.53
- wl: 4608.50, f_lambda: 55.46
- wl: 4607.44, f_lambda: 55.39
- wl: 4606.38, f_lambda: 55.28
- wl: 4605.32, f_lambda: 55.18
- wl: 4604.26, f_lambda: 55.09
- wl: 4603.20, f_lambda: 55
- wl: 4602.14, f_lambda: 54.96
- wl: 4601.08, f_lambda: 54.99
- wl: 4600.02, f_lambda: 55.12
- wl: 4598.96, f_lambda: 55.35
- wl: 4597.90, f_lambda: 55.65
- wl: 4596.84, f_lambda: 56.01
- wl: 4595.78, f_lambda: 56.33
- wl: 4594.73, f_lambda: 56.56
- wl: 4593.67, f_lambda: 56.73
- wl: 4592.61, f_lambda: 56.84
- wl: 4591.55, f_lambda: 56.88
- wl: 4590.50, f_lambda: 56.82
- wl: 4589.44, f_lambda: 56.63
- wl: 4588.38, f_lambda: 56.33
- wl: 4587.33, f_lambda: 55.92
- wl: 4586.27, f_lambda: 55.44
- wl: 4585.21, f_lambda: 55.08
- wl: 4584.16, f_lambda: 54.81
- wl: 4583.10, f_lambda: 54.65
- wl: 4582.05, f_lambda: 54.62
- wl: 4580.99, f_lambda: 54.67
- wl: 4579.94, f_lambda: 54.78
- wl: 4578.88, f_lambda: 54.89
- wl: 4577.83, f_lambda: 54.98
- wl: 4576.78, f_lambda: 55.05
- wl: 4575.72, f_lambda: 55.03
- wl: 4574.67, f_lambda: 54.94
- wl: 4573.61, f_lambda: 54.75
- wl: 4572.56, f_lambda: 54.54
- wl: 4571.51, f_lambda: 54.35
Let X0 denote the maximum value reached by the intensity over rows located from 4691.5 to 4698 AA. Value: 55.92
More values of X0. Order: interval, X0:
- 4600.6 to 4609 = 55.46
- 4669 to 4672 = 55.65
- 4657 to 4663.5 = 59.46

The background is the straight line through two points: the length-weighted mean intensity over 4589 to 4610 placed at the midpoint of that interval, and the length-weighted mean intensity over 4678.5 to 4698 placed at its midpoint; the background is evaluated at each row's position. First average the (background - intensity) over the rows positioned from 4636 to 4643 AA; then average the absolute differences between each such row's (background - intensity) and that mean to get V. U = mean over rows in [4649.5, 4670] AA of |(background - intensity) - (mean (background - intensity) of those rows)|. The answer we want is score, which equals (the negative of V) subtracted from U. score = 1.6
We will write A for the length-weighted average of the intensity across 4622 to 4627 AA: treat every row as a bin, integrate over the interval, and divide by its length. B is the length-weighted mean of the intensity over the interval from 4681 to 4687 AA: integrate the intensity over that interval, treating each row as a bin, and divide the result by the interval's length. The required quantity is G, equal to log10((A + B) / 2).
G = 1.75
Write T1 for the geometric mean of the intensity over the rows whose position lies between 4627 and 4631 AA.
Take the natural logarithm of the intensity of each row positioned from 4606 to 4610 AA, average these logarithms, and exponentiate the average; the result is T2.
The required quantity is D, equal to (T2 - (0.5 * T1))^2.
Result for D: 756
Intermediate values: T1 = 55.8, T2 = 55.41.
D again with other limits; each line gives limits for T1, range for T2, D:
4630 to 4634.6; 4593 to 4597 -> 826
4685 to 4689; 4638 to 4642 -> 770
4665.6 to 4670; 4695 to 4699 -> 771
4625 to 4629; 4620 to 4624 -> 801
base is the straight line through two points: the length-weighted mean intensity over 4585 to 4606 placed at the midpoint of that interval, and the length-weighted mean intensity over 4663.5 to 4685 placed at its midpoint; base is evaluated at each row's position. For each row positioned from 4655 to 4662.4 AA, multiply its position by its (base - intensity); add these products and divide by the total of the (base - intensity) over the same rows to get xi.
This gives 4659.4 AA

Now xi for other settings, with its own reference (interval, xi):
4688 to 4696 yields 4691.8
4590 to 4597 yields 4592.9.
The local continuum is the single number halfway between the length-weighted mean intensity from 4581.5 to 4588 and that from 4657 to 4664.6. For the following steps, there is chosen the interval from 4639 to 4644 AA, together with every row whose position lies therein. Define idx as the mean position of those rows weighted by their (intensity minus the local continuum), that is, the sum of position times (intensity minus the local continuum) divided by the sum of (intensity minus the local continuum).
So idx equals 4641.3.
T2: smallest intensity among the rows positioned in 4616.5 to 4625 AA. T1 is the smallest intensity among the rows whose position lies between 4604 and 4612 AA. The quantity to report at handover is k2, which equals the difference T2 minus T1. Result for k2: 1.3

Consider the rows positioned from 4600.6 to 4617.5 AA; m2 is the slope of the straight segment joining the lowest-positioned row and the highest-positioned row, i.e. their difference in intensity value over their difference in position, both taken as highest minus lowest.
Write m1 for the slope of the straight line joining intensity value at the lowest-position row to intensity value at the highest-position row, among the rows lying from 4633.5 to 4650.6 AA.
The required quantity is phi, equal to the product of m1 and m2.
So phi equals -0.003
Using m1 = -0.03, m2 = 0.09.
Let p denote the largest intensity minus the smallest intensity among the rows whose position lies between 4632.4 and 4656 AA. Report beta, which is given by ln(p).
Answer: 0.4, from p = 1.5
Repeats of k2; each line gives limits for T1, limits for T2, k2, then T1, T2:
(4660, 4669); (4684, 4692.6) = -0.6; 55.26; 54.66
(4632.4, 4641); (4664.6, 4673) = 0.0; 55.27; 55.26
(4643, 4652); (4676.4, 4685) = -0.9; 54.89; 54.01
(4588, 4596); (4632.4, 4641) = -1.1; 56.33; 55.27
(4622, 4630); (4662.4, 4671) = -0.4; 55.64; 55.26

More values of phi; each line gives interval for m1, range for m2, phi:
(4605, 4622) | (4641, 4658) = 0.011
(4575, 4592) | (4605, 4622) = 0.009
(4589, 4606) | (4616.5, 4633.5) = 0.007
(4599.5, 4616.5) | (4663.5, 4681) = -0.018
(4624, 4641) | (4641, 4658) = -0.010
